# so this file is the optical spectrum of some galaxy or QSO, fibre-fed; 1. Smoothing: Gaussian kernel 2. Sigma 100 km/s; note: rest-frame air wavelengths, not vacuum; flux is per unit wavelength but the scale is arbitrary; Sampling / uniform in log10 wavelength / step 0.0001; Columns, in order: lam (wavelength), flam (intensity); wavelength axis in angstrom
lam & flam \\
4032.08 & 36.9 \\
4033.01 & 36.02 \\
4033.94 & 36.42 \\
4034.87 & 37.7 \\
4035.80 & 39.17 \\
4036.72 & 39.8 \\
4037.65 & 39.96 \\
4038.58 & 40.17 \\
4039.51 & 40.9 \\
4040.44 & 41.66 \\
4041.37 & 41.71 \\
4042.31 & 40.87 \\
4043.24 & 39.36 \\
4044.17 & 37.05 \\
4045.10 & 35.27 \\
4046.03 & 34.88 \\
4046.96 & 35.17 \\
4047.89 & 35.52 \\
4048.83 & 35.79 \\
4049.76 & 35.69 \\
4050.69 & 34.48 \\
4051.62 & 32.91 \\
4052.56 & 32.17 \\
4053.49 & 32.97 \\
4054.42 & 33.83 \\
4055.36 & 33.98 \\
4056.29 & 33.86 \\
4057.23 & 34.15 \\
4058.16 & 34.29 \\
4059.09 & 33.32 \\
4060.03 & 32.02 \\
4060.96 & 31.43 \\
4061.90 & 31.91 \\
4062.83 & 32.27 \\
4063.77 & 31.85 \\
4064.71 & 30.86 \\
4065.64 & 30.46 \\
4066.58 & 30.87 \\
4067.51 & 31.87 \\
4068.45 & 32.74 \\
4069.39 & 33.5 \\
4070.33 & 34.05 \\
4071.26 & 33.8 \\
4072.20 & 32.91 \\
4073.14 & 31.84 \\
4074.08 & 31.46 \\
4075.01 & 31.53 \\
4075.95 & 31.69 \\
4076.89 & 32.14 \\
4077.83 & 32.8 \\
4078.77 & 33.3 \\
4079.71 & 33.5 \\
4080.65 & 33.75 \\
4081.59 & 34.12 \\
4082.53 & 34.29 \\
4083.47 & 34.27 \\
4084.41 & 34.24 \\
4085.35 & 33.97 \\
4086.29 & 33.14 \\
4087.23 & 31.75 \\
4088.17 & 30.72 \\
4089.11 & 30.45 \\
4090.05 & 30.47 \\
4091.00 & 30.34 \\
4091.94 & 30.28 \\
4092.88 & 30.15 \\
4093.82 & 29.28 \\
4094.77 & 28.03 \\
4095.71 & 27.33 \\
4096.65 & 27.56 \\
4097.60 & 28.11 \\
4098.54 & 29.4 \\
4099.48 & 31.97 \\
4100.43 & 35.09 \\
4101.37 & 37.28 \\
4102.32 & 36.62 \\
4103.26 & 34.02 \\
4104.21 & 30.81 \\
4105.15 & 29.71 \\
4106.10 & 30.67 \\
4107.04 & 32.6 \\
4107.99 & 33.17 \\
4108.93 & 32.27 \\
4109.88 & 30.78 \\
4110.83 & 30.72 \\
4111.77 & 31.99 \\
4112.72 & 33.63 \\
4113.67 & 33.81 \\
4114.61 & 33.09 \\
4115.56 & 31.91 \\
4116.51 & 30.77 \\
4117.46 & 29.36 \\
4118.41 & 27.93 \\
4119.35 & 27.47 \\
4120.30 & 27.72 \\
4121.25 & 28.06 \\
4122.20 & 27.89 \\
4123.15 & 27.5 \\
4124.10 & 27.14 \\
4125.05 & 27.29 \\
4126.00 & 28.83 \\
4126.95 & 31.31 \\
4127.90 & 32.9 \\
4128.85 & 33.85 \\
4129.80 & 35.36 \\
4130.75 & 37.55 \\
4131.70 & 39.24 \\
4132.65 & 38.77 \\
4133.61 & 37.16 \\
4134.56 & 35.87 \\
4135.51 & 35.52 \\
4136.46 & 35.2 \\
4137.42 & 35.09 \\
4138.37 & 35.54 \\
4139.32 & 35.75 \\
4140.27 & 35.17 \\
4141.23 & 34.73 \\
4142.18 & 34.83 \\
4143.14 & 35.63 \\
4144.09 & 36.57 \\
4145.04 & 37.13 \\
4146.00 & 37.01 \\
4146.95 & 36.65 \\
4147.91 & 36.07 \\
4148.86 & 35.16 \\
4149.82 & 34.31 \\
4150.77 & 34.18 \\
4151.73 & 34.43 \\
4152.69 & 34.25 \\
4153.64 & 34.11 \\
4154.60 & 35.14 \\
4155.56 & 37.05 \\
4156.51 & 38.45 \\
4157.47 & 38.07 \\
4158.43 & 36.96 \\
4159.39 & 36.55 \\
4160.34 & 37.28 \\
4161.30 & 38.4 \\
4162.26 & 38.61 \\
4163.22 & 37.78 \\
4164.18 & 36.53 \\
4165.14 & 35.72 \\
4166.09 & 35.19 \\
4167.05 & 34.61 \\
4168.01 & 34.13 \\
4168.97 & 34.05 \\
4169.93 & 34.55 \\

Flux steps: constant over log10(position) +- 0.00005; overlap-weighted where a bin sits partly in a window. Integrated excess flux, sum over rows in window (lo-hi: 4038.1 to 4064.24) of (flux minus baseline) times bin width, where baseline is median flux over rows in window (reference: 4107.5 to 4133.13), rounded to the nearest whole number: 105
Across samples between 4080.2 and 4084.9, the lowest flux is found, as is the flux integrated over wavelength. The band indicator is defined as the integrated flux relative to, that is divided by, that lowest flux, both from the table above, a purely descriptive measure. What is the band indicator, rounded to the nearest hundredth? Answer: 4.75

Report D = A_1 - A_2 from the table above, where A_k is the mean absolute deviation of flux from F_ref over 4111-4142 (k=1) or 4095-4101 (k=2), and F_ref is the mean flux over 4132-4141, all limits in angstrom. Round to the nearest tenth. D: -2.2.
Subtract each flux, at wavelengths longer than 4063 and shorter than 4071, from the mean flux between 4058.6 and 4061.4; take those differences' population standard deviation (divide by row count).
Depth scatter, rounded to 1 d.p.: 1.2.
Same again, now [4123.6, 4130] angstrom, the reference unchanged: 3.0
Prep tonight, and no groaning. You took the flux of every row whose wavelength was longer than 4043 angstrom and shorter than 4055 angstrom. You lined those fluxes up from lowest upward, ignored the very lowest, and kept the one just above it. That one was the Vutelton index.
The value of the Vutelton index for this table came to 32.91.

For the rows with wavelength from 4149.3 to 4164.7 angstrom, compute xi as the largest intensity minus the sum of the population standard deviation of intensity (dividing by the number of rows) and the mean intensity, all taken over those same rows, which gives 0.6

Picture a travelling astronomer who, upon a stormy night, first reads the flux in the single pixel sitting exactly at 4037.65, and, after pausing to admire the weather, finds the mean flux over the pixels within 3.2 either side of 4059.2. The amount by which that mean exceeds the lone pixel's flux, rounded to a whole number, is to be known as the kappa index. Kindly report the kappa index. -7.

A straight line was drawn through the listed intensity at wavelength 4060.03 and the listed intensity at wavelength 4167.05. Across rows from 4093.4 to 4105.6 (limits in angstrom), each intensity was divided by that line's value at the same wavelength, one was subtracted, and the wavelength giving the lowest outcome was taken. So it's 4095.71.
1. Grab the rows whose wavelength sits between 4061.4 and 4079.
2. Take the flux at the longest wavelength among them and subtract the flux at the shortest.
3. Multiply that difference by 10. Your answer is 14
